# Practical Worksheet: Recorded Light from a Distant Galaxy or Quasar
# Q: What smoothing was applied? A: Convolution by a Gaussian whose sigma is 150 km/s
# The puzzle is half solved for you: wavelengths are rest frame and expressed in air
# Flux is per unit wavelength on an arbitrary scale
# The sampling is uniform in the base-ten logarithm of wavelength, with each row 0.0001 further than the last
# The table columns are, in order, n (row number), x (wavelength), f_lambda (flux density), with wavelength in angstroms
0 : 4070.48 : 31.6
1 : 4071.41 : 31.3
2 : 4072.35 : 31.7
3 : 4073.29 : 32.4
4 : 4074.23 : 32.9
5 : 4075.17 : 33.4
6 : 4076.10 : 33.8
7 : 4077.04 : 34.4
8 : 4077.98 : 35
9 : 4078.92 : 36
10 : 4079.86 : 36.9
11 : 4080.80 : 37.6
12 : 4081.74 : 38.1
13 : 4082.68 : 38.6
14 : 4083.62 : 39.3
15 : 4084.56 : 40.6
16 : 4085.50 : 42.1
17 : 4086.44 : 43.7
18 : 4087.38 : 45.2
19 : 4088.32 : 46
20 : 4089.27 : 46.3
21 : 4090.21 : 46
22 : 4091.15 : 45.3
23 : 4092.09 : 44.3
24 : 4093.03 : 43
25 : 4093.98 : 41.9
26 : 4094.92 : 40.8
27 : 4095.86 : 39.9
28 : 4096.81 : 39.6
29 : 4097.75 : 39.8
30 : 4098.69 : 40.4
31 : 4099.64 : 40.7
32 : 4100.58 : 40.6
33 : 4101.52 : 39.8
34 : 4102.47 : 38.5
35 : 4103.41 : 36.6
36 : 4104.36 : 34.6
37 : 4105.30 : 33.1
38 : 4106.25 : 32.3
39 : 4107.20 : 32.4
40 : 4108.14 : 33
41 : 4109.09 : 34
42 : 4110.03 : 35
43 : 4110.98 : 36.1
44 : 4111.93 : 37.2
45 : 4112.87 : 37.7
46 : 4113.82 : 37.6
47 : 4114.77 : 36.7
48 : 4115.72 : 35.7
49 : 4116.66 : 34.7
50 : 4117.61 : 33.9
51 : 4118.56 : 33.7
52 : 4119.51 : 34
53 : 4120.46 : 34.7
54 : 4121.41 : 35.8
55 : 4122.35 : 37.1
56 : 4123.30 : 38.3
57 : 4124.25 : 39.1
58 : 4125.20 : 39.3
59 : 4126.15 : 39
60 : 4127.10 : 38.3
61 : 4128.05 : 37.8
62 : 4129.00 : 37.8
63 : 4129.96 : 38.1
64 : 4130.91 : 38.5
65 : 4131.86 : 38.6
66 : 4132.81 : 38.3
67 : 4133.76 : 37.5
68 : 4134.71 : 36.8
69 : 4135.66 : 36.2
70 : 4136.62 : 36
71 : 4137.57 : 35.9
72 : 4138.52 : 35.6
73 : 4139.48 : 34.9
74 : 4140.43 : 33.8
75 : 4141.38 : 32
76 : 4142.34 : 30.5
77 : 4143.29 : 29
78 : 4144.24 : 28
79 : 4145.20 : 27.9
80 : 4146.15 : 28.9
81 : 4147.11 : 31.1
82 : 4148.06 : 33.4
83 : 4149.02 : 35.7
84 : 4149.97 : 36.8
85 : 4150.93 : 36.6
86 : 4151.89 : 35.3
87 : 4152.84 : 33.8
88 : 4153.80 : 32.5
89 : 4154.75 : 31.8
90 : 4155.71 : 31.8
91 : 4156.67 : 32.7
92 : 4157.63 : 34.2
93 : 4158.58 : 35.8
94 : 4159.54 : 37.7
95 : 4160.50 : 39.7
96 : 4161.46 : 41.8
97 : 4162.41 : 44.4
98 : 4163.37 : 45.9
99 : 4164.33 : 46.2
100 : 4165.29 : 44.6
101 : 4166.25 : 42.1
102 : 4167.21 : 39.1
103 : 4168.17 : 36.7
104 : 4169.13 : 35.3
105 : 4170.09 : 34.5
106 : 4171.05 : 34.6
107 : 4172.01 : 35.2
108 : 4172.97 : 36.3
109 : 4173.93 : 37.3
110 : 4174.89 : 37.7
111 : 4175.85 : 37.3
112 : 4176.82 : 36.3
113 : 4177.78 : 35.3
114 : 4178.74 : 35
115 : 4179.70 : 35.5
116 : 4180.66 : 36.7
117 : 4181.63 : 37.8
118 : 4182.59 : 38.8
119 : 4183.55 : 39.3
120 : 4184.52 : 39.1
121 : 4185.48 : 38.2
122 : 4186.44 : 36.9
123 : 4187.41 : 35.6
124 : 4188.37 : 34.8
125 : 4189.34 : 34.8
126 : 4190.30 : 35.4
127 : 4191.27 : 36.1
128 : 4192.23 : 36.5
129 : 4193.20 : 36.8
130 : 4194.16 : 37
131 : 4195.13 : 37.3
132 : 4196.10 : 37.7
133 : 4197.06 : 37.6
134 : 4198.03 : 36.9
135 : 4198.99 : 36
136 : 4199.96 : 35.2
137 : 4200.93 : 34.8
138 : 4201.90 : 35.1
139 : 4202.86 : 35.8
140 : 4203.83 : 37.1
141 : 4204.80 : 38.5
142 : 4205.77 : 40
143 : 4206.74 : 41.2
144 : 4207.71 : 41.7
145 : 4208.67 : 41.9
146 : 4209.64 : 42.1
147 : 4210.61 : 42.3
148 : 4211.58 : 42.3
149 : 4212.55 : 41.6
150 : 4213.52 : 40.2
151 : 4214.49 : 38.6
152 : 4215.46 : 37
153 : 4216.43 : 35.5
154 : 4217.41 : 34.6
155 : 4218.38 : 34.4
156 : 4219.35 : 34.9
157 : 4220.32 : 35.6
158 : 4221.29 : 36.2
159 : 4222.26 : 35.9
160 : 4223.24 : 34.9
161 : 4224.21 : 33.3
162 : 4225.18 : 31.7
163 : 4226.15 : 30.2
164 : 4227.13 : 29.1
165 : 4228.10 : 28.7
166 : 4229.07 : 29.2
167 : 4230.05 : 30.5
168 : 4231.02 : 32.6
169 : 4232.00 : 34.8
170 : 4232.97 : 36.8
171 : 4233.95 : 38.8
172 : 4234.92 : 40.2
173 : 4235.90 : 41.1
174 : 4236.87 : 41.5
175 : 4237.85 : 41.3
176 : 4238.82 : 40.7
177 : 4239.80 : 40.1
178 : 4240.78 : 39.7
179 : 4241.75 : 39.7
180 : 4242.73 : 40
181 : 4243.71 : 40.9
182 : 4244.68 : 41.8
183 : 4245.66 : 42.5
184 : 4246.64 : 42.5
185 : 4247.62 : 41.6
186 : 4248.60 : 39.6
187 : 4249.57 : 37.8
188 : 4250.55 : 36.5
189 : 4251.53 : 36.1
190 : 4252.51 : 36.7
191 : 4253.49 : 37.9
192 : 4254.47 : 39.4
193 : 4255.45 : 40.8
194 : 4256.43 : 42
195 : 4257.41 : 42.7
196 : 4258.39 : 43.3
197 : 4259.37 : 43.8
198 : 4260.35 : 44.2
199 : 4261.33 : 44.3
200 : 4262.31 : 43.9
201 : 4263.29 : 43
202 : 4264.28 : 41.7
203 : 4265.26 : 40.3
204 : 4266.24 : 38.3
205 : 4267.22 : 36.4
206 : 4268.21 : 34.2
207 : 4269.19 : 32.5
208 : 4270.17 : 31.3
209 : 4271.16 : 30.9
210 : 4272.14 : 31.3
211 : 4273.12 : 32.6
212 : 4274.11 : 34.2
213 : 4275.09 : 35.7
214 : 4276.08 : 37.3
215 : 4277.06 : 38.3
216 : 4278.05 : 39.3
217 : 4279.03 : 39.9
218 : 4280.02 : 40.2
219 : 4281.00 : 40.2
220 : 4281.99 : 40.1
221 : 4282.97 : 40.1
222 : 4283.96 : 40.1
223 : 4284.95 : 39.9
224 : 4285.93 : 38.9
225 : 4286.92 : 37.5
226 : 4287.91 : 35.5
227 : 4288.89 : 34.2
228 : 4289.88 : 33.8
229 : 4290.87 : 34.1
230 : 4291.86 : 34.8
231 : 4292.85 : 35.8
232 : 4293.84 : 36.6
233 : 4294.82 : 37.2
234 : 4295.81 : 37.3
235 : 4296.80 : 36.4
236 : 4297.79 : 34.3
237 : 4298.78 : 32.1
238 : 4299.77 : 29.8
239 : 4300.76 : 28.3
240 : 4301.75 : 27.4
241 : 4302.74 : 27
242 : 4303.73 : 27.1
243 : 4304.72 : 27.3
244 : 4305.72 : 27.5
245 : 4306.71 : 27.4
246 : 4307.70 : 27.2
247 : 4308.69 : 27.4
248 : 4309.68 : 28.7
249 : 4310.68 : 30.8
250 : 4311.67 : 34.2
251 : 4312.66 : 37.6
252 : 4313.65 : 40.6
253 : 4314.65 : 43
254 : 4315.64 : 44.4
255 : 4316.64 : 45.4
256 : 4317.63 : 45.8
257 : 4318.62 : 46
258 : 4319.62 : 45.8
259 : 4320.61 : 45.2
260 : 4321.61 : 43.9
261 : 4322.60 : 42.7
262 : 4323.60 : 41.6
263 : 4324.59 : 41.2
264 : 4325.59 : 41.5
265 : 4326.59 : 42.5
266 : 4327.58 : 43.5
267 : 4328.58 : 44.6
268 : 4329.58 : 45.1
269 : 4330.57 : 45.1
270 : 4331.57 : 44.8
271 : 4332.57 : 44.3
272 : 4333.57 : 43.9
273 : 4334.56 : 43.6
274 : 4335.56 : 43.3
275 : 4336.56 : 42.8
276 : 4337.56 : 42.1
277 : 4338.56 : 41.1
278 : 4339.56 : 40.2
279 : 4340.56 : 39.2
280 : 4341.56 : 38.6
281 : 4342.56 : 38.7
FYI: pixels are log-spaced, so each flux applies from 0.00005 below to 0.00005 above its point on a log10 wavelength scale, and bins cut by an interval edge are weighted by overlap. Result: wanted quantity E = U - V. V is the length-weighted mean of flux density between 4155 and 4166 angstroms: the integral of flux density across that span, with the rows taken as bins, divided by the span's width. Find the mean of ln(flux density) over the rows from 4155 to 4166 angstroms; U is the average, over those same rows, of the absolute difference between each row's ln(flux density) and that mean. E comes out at -39.3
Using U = 0.12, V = 39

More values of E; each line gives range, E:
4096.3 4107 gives -37.6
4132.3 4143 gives -35.1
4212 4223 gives -36.7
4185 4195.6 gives -36.3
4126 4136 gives -37.9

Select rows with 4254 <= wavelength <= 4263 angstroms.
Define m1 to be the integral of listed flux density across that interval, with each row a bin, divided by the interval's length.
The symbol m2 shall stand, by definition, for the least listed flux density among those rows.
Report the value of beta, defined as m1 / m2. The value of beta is 1.09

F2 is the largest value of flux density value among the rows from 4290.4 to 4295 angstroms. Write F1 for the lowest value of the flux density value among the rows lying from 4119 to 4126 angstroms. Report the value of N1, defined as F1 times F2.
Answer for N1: 1265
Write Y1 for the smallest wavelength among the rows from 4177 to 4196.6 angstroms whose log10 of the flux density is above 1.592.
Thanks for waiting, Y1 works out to 4183.55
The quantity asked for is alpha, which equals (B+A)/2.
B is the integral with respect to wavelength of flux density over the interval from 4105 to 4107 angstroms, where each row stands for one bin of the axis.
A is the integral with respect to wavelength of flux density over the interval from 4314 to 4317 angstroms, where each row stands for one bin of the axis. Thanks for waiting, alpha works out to 98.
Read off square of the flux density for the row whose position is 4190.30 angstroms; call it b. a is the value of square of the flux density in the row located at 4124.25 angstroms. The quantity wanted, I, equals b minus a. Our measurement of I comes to -276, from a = 1529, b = 1253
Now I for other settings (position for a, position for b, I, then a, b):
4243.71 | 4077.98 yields -448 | 1673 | 1225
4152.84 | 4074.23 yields -60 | 1142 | 1082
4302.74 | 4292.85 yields 553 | 729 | 1282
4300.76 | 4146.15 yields 34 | 801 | 835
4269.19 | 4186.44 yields 305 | 1056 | 1362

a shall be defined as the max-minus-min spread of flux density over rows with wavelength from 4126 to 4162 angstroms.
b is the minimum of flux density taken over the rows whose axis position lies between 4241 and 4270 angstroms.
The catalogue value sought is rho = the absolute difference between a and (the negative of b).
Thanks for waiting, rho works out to 46.4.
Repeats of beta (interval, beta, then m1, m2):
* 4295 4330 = 1.37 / 37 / 27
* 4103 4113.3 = 1.07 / 35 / 32.3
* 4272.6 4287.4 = 1.17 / 38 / 32.6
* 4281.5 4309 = 1.24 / 33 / 27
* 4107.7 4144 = 1.24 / 36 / 29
